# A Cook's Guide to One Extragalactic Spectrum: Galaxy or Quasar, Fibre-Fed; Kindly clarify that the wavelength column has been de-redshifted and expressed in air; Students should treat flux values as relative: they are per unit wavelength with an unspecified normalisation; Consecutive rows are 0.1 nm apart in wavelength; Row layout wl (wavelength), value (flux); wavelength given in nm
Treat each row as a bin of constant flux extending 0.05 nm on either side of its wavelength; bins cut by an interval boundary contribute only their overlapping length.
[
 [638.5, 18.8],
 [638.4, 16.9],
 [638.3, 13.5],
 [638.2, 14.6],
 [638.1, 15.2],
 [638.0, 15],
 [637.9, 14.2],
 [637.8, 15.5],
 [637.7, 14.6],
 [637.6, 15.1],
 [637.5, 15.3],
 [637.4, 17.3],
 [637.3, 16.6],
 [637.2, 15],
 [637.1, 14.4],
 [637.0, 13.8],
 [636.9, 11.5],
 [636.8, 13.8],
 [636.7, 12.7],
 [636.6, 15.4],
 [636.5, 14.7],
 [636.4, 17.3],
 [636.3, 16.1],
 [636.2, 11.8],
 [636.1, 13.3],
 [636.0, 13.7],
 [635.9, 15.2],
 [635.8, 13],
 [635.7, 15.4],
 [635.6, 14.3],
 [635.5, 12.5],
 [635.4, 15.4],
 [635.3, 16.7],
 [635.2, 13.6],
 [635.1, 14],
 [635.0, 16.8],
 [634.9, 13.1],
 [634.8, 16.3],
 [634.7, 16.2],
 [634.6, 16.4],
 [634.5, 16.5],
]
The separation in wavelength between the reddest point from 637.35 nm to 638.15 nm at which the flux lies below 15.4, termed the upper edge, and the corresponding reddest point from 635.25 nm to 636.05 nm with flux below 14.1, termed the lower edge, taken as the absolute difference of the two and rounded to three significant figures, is 2.10 nm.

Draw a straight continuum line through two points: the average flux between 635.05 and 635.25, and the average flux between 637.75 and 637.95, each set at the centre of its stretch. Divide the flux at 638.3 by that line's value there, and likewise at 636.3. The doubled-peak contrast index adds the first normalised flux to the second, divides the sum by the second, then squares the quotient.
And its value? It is 3.2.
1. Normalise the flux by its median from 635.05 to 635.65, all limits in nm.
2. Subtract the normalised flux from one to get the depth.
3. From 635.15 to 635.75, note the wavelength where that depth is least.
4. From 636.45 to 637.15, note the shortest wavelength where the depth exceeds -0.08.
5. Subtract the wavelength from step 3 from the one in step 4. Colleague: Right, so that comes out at 1.20 nm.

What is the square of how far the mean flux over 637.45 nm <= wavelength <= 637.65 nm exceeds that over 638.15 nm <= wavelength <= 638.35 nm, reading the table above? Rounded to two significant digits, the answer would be 1.3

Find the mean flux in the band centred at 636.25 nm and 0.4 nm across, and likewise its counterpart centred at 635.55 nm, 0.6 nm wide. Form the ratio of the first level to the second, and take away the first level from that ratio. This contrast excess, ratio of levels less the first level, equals -13.6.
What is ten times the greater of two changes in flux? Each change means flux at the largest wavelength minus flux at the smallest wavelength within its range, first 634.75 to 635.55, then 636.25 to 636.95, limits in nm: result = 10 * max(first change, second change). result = -38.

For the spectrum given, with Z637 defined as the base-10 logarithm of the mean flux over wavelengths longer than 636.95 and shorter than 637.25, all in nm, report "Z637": 1.16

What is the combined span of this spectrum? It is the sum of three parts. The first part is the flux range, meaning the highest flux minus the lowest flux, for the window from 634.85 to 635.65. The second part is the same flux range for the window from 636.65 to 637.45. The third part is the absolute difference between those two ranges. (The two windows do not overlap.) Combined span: 11.6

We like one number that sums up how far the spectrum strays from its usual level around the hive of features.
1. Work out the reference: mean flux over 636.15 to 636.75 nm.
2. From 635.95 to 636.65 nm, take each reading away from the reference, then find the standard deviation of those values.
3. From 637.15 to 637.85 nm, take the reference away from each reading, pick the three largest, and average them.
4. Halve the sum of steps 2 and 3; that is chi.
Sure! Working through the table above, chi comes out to 1.8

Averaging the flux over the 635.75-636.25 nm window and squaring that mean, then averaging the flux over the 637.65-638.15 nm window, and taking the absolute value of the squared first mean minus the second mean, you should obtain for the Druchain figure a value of 165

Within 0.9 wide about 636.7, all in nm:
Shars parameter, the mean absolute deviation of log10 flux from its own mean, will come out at 0.040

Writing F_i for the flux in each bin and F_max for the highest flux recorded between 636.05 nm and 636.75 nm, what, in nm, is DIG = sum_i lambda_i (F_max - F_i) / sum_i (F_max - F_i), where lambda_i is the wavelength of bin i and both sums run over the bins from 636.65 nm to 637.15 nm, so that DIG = 636.88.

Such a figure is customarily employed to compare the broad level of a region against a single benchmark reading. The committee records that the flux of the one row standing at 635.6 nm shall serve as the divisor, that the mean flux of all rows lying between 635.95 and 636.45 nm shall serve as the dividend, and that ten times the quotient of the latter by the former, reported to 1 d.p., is 10.1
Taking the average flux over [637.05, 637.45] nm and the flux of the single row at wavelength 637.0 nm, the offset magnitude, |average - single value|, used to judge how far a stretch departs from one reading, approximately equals 2.0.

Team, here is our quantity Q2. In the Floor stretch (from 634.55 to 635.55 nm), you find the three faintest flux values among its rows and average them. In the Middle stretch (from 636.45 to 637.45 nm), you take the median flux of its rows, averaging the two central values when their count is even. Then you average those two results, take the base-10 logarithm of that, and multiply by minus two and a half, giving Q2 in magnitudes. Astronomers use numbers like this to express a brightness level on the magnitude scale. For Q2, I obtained -2.85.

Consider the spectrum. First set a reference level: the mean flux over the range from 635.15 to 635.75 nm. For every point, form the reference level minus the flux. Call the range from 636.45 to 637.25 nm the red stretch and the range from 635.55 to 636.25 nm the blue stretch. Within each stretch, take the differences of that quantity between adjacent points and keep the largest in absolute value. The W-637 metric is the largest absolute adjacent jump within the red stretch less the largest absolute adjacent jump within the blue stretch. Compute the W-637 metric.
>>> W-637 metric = 0.3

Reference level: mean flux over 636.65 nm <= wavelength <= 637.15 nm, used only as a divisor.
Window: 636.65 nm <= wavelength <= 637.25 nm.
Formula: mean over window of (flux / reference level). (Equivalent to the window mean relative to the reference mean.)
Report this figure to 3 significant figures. 1.02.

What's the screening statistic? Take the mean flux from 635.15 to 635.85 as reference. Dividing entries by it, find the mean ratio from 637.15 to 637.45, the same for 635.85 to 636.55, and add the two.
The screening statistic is 2.14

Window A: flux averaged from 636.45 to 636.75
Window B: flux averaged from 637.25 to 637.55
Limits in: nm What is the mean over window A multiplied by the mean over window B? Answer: 234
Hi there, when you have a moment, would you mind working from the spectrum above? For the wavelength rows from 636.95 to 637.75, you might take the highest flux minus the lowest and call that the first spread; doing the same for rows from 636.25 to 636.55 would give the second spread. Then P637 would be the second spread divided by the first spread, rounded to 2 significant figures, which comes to 0.74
